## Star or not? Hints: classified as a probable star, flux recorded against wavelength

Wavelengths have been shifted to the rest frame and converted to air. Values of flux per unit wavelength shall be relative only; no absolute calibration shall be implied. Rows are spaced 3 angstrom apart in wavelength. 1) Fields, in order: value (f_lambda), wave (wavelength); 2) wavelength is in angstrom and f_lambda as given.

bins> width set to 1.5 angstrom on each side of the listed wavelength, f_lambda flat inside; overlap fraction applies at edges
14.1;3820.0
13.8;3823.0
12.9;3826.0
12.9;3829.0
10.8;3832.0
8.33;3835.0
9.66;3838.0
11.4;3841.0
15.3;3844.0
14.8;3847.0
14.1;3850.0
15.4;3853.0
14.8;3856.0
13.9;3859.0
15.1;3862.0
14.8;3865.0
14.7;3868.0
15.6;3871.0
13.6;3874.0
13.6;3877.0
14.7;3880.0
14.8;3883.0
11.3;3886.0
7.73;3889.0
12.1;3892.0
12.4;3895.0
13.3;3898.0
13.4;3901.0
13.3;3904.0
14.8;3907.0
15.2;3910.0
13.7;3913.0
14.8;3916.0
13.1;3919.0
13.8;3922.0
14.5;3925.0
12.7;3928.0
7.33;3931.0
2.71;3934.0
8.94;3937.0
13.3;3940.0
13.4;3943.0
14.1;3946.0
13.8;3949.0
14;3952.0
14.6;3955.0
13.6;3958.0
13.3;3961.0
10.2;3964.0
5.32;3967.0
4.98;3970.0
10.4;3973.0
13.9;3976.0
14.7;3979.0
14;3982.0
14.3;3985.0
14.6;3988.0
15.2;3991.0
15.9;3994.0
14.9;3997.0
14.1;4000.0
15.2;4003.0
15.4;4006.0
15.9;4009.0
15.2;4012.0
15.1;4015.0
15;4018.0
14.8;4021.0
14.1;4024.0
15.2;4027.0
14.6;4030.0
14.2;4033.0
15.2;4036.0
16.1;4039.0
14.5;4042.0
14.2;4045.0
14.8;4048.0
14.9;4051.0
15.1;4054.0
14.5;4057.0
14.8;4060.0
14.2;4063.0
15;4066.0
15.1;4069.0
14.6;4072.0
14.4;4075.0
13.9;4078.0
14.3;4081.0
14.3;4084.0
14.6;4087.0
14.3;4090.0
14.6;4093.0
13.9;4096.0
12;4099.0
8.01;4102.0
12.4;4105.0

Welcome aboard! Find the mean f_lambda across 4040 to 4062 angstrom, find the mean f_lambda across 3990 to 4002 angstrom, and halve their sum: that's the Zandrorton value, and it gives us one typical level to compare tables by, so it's 14.9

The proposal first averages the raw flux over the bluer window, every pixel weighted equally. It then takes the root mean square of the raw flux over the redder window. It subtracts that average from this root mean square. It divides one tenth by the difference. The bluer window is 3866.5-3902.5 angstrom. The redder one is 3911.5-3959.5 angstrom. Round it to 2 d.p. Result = -0.33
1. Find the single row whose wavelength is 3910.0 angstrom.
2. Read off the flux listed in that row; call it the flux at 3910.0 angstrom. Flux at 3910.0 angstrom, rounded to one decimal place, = 15.2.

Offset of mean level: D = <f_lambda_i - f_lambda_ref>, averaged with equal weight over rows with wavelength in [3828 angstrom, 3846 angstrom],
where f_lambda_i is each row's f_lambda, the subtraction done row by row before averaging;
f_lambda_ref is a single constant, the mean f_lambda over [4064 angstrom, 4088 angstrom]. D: -3.1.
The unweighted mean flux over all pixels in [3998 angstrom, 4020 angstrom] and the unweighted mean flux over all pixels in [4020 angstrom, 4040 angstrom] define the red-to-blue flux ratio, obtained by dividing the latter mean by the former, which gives 0.98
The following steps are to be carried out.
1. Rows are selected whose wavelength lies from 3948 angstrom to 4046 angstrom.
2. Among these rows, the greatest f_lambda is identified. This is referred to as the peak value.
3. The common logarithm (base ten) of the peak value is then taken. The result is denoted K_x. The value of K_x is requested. 1.21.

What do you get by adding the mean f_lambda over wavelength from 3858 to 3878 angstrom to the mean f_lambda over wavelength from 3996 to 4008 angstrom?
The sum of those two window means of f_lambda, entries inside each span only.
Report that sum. 29.4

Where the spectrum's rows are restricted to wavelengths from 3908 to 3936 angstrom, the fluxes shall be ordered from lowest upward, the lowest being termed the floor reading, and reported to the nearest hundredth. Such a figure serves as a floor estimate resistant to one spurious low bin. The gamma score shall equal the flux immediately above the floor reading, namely 7.33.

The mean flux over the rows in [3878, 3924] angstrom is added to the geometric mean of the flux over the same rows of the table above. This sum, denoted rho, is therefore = 26.3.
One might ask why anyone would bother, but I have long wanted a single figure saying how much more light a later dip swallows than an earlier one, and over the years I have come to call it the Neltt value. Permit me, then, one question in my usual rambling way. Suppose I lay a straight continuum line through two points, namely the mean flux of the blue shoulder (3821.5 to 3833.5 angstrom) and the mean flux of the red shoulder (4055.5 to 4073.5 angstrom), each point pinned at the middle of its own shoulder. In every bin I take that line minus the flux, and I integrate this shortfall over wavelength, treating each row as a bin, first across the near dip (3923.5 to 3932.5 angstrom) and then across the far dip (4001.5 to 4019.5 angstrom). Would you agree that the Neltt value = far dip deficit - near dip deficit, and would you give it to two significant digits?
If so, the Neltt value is -37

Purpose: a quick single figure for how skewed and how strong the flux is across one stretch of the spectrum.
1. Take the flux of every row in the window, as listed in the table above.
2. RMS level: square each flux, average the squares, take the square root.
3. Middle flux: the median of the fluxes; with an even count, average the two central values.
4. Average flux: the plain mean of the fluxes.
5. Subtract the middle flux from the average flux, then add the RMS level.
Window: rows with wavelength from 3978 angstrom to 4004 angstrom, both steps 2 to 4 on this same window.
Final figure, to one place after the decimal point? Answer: 14.8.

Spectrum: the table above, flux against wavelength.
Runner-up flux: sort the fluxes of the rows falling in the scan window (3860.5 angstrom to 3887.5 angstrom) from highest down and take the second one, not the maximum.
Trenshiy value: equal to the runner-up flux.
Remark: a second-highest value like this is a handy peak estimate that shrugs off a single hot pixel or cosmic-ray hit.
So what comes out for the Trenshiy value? 15.1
